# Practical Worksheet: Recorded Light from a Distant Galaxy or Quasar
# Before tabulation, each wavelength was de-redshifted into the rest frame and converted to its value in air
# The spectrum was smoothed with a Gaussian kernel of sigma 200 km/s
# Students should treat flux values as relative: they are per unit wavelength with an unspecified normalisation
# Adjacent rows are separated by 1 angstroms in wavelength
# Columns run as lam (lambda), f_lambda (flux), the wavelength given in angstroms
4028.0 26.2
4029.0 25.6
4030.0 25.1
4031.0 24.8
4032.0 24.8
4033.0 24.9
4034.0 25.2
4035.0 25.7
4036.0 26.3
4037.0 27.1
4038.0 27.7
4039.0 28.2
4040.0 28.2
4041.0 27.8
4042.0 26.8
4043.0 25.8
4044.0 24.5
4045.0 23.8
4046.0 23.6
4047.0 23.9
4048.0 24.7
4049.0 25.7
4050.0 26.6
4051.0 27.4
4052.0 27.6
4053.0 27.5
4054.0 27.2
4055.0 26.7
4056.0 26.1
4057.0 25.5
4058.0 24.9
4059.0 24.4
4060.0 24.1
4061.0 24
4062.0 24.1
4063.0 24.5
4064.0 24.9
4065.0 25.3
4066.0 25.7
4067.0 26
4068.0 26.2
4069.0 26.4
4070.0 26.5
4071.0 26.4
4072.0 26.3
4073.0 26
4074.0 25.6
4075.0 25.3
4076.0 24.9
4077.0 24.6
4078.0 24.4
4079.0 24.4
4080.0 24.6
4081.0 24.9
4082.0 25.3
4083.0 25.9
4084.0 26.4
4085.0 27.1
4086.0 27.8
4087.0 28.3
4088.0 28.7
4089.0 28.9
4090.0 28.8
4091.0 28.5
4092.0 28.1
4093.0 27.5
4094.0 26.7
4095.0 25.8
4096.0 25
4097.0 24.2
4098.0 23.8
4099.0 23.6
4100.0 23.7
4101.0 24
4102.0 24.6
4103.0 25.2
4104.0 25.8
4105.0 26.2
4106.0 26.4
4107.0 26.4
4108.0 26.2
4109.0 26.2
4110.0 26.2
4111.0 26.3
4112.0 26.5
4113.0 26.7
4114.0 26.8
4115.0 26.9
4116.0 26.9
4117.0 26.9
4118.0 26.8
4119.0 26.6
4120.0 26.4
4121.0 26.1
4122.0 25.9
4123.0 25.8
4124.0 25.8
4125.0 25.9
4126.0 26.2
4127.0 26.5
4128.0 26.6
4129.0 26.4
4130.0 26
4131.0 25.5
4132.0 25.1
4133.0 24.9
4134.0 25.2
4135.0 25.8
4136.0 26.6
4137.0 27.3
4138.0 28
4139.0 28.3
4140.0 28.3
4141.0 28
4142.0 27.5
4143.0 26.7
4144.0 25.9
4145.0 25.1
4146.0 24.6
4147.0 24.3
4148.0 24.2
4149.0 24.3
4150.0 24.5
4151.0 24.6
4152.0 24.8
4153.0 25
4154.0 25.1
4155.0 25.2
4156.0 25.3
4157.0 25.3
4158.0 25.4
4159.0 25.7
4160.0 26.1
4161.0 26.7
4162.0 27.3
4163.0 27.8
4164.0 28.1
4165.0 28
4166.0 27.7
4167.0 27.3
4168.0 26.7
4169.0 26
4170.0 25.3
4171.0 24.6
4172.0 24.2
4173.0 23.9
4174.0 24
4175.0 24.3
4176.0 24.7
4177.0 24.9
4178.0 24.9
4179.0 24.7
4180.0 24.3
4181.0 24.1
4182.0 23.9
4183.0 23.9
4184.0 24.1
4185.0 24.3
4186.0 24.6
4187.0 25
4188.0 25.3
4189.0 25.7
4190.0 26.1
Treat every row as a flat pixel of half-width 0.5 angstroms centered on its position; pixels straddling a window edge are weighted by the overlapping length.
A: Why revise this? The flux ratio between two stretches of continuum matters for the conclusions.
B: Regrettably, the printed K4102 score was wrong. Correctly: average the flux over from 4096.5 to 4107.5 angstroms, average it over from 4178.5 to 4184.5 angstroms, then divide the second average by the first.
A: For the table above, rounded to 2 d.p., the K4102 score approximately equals 0.97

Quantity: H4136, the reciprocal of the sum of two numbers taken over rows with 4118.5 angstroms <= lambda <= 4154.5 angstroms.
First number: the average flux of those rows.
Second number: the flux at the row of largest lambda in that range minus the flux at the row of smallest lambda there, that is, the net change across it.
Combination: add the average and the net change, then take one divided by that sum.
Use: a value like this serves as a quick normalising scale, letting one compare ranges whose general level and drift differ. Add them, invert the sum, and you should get 0.041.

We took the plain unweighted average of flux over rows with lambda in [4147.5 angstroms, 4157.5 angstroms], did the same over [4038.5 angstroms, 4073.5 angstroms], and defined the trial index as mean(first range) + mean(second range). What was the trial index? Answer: 50.6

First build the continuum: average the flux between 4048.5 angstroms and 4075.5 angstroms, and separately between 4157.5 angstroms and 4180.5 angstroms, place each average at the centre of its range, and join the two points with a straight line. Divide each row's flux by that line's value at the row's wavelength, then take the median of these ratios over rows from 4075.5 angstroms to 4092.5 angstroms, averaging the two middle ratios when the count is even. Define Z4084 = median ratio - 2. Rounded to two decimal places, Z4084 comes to -0.98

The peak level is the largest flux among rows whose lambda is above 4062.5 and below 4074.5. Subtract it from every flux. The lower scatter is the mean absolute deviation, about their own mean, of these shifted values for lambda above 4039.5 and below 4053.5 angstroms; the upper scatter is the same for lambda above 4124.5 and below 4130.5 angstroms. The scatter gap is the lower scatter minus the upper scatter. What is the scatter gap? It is 1.2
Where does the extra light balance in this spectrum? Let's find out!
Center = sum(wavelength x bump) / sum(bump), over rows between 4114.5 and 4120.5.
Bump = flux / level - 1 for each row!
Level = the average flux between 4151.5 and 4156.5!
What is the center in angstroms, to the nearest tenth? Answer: 4117.3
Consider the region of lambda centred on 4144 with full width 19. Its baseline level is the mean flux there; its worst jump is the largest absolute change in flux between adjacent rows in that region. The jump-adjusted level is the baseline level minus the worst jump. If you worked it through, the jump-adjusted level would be 25.2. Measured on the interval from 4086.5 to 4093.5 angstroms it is 27.8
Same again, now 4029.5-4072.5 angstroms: 24.5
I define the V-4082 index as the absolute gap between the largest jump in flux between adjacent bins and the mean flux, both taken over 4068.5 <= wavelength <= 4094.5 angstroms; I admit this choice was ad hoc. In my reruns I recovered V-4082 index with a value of 25.7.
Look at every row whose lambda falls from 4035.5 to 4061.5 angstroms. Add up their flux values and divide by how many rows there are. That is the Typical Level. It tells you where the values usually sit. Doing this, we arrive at 26.0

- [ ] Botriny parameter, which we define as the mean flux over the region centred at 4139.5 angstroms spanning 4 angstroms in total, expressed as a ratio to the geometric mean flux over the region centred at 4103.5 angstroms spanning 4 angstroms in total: 1.11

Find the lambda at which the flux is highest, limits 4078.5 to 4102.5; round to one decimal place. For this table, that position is 4089.0 angstroms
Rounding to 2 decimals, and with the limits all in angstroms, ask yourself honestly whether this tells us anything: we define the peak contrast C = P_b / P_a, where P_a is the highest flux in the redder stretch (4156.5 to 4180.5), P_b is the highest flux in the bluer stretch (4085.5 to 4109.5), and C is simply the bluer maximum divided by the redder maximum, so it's 1.03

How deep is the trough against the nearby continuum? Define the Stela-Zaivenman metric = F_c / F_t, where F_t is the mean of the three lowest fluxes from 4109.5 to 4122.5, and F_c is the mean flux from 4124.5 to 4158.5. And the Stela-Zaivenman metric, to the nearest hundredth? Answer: 0.99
